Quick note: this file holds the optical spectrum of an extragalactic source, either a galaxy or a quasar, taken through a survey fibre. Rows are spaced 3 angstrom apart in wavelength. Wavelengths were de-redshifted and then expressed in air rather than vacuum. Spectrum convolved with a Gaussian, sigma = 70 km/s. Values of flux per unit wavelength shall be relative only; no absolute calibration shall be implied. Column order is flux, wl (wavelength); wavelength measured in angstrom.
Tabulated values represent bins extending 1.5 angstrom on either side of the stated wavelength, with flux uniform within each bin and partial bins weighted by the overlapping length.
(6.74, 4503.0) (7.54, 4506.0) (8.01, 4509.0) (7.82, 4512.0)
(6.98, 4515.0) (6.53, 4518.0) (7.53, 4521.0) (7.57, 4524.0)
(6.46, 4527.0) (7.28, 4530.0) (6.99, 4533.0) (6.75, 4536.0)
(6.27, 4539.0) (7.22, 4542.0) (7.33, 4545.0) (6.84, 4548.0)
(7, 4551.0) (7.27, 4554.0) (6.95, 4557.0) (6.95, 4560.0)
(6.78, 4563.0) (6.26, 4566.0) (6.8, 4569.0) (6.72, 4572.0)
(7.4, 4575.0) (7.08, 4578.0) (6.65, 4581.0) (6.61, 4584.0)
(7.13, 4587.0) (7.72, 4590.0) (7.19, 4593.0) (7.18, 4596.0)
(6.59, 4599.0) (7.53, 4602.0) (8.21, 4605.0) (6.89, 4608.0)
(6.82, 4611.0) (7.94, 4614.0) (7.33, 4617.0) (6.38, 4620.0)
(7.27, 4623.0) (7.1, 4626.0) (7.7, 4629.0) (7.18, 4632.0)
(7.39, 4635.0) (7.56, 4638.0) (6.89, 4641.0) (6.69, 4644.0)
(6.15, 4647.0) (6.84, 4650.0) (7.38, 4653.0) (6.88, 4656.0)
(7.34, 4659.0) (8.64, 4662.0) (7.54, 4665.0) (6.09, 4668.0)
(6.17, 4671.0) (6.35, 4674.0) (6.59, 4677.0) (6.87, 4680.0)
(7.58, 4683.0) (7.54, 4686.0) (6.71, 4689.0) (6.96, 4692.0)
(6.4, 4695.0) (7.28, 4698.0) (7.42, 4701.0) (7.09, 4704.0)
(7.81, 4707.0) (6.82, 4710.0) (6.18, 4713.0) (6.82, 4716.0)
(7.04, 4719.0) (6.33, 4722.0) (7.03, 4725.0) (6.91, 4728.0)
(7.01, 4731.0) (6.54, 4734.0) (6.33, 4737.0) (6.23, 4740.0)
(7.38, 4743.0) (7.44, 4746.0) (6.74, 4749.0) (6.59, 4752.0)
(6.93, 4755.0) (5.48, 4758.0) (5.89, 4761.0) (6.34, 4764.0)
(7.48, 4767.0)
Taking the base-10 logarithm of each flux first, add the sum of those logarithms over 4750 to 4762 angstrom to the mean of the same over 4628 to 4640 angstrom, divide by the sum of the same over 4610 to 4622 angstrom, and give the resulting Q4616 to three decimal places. 1.187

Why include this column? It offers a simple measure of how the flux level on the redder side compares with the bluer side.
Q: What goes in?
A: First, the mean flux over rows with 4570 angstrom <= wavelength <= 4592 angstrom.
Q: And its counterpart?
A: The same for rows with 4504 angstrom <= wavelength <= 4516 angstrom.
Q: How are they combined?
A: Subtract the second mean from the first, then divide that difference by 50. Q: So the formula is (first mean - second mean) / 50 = -0.011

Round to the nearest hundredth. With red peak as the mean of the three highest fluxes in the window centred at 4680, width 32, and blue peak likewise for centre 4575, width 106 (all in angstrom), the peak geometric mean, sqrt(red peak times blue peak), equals 7.75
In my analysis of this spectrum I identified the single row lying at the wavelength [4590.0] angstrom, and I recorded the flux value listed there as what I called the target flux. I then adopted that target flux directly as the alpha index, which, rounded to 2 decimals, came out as 7.72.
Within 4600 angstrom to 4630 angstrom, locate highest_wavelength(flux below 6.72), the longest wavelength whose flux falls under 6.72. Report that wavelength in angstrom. 4620.0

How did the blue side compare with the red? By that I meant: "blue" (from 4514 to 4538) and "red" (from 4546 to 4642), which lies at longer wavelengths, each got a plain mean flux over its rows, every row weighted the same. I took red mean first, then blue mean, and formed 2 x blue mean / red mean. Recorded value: 1.97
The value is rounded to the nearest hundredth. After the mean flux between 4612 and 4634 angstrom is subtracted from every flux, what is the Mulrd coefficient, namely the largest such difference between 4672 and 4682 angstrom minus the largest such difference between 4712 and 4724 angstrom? -0.17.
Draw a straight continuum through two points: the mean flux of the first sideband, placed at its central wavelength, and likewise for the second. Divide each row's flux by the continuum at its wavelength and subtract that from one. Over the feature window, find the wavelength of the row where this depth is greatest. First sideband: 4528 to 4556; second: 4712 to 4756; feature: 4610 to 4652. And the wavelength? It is 4647.0 angstrom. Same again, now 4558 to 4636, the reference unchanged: 4566.0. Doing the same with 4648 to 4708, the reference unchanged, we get 4668.0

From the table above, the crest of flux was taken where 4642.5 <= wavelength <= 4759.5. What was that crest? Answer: 8.64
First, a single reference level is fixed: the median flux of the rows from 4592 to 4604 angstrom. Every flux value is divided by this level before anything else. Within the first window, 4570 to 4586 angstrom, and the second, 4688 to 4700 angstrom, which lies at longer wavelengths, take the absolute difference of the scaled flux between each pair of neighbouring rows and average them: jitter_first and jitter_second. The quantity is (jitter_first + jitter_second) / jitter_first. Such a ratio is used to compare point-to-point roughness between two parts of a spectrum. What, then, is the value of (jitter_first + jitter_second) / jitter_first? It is 2.53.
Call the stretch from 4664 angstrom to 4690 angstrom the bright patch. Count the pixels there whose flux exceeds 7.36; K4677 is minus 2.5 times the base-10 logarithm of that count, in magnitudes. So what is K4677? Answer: -1.2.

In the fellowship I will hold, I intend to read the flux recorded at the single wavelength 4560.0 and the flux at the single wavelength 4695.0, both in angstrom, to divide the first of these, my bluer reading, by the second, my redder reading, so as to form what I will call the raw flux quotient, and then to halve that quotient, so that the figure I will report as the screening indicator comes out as 0.54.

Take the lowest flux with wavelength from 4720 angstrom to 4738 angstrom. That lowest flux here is 6.33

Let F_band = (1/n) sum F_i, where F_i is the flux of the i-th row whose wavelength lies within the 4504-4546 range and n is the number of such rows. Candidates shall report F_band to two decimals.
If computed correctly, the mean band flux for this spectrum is 7.16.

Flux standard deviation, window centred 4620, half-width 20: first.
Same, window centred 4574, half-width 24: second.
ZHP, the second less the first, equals -0.13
